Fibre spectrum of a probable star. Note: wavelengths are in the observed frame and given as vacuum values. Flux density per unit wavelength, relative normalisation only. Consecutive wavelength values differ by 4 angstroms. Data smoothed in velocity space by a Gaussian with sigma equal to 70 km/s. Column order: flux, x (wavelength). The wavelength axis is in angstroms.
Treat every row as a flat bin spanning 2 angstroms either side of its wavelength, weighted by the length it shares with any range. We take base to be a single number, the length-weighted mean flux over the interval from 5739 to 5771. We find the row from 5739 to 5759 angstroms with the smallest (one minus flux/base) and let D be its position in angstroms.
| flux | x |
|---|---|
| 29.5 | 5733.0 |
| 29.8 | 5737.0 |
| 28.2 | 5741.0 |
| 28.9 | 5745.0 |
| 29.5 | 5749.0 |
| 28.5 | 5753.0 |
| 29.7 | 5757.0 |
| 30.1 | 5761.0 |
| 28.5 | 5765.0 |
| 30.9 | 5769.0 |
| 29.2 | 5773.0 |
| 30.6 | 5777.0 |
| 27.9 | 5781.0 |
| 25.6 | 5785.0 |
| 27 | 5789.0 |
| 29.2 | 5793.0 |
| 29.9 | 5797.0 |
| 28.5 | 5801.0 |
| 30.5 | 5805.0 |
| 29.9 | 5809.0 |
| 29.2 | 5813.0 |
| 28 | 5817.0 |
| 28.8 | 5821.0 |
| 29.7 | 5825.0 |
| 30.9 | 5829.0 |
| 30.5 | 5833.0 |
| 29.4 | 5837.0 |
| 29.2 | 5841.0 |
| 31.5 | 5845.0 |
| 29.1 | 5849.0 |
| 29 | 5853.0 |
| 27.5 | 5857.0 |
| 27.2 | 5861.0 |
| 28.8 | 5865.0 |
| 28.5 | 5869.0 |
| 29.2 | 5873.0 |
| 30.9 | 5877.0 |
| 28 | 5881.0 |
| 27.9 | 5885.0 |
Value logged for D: 5757.0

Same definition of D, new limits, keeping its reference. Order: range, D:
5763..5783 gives 5769.0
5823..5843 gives 5829.0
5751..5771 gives 5769.0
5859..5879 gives 5877.0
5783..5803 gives 5797.0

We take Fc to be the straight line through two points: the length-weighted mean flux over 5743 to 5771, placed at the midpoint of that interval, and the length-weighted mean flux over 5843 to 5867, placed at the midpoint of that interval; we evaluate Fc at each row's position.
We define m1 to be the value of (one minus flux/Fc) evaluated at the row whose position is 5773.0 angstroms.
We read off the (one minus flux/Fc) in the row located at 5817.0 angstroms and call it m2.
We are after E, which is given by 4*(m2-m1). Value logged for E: 0.13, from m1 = 0.005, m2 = 0.04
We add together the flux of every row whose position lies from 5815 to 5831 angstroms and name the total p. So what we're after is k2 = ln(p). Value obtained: 4.8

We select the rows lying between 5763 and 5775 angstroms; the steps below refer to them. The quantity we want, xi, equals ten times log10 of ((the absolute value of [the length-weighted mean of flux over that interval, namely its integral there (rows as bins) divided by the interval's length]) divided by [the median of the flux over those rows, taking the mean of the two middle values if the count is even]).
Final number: 0.049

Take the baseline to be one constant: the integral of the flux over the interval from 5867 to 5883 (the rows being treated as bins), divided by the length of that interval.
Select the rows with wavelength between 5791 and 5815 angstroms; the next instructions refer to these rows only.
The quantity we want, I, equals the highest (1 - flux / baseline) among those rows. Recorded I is 0.02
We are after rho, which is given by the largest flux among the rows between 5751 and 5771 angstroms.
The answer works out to 30.9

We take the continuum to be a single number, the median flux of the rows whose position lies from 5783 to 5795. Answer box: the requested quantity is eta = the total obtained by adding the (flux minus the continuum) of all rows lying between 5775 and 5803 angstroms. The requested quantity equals 9.7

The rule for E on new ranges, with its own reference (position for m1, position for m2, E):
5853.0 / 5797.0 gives -0.08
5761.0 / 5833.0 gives -0.12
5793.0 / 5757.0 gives -0.04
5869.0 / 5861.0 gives 0.19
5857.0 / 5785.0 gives 0.32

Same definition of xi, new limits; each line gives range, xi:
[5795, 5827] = -0.020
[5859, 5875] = -0.034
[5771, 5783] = 0.005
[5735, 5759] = -0.015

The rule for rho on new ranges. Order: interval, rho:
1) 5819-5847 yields 31.5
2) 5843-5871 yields 31.5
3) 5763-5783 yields 30.9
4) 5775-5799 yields 30.6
